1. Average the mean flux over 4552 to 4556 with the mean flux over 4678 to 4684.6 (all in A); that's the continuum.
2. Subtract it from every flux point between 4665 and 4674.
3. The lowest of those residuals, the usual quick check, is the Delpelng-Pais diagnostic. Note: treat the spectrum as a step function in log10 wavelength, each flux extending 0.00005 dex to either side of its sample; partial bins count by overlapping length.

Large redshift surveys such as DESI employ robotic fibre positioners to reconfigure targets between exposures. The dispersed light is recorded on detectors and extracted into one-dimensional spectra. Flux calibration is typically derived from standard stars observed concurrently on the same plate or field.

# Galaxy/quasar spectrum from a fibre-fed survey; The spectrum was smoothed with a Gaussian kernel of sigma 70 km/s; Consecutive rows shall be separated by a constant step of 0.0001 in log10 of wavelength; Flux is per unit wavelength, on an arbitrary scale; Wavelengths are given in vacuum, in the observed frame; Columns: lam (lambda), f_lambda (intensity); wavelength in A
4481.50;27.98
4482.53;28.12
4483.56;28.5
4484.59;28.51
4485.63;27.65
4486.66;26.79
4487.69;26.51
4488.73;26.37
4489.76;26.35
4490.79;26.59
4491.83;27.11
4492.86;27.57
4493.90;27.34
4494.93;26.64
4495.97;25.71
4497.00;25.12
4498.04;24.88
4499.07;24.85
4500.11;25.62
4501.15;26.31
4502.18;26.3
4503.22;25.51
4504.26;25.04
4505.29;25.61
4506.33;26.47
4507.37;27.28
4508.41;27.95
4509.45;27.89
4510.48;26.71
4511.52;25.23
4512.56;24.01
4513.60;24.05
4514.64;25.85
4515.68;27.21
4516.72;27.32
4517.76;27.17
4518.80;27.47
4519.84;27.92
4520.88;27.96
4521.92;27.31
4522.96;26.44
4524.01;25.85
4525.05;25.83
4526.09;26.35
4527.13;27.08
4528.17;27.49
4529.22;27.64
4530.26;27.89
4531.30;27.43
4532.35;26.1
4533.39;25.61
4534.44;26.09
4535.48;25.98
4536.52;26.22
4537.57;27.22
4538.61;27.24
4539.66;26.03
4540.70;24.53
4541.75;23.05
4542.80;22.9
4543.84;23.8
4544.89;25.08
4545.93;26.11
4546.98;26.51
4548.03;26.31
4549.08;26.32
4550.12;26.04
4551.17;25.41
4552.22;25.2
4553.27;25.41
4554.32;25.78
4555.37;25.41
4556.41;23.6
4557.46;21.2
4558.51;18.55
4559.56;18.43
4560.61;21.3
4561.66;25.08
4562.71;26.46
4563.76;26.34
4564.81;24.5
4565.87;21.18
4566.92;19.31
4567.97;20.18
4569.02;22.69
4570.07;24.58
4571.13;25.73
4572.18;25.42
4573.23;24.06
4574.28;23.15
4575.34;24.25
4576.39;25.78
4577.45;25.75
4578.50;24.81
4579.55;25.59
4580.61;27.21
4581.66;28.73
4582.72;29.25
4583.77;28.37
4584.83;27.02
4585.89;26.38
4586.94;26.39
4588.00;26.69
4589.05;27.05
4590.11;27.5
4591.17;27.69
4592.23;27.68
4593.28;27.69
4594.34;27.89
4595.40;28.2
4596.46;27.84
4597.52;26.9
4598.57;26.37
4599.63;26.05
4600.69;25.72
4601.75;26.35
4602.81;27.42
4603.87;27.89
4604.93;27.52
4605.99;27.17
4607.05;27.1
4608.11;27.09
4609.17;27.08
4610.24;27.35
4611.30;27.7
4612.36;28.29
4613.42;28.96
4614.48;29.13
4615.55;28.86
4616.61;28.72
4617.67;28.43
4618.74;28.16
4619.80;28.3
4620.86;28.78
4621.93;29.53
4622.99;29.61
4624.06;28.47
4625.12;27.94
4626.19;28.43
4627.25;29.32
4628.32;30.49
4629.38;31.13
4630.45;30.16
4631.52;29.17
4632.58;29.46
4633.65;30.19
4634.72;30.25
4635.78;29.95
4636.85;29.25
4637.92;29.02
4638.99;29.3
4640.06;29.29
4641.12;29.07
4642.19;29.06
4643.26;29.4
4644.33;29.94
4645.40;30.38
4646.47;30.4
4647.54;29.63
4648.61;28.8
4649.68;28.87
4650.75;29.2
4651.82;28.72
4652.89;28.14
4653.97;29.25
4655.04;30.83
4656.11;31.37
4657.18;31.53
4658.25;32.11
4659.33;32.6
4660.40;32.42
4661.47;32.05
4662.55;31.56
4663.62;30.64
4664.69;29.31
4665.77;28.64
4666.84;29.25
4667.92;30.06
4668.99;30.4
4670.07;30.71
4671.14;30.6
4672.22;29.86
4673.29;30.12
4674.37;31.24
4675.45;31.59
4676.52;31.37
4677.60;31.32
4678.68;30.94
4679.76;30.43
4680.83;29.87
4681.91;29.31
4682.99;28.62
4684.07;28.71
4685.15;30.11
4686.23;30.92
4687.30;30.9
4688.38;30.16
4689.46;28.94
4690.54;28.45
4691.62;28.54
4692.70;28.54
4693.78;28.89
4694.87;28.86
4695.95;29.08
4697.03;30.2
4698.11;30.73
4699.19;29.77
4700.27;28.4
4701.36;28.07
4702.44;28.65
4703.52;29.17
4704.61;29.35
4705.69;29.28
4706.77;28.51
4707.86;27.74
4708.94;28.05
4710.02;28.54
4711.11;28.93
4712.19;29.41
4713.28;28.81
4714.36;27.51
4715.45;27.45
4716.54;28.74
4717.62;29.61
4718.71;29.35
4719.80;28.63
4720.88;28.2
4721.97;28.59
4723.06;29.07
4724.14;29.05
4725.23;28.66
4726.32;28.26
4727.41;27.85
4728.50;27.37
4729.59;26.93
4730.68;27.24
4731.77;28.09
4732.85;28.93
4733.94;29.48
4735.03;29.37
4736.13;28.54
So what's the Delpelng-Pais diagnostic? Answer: 1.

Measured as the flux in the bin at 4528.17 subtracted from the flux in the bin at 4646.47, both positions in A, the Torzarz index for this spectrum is 2.9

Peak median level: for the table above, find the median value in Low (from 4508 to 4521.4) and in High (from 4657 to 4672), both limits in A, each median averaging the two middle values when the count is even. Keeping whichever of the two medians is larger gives 30.7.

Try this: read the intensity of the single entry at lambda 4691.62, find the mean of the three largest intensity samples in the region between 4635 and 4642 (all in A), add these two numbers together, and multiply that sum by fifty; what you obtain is 2903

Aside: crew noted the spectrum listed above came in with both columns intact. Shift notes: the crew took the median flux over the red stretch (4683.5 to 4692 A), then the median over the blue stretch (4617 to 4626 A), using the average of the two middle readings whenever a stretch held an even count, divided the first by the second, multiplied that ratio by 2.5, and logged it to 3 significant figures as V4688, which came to 2.59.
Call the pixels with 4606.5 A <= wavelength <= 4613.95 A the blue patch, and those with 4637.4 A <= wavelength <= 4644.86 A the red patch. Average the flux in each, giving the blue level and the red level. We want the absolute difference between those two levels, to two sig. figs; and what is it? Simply 1.6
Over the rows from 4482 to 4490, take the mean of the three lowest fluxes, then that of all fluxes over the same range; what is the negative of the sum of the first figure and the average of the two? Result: -53.3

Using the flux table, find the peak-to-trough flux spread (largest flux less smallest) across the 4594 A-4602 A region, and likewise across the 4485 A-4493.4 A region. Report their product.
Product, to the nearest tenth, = 3.2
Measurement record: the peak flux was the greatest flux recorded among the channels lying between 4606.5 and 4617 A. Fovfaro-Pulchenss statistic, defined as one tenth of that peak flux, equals 2.91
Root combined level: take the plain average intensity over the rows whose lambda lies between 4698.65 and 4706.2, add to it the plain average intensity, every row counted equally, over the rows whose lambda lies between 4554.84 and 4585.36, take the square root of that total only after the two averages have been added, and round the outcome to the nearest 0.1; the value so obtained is 7.3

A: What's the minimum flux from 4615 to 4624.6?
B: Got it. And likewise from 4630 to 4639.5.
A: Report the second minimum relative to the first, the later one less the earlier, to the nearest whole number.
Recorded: 1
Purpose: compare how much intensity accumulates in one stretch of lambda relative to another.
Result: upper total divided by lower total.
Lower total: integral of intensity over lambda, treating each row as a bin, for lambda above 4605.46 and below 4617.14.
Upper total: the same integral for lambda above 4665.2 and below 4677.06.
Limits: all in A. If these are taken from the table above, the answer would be 1.10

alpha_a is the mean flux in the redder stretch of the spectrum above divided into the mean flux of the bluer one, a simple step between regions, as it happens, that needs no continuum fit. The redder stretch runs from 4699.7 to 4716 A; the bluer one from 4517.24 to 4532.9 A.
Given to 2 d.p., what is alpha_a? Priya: 0.95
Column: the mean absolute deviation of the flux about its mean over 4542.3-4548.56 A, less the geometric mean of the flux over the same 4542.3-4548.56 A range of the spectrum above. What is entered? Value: -24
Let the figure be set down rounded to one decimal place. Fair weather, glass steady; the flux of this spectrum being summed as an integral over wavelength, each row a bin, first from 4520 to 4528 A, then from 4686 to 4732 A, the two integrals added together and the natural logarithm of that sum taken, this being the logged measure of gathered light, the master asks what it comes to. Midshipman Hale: 7.3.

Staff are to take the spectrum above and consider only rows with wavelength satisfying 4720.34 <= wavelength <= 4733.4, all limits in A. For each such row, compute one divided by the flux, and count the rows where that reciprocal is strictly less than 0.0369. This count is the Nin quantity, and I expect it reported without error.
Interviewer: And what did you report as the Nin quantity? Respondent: 11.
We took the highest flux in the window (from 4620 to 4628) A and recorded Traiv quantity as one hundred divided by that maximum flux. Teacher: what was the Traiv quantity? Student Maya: 3.38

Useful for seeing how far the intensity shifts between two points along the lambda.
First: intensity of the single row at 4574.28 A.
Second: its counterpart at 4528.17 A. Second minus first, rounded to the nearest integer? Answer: 4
